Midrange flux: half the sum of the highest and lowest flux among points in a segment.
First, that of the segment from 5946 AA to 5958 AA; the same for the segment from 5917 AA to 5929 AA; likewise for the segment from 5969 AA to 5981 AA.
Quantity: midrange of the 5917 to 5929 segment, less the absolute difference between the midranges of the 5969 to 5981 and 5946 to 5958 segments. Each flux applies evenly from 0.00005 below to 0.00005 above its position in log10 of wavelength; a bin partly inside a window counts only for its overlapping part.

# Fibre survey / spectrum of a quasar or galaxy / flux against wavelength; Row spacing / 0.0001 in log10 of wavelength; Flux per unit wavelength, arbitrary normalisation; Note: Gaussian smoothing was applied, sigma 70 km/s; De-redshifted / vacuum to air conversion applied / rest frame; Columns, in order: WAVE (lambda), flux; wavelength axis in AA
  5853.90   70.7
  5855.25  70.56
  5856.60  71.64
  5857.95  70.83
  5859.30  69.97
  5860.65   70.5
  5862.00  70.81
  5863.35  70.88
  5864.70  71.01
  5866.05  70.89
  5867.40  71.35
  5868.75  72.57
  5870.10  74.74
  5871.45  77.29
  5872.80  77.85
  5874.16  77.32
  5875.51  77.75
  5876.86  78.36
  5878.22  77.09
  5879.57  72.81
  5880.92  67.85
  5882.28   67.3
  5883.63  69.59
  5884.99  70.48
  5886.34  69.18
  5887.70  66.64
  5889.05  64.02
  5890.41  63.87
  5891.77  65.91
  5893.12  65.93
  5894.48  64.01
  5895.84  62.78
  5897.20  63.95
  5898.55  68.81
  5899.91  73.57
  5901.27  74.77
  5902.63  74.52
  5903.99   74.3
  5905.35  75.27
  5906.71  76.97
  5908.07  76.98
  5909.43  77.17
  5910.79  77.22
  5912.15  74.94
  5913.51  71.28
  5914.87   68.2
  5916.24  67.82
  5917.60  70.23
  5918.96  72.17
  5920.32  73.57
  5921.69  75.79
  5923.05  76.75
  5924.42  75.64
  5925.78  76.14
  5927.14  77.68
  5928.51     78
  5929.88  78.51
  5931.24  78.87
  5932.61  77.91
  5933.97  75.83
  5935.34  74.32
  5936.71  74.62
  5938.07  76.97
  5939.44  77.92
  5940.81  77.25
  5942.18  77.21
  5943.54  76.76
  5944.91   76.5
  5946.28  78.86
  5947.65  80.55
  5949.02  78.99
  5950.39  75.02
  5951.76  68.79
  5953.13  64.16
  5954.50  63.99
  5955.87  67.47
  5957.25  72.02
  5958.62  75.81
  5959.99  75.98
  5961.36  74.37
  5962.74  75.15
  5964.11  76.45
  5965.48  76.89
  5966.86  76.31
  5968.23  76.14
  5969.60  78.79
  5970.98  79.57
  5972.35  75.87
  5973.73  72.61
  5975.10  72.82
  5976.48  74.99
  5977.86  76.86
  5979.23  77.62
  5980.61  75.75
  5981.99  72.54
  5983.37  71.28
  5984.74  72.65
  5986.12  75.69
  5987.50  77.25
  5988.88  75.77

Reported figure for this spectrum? 70.3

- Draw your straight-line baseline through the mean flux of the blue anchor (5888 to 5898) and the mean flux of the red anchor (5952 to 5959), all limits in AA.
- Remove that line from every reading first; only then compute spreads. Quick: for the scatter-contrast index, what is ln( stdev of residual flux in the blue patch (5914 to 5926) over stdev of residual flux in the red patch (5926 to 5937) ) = 0.5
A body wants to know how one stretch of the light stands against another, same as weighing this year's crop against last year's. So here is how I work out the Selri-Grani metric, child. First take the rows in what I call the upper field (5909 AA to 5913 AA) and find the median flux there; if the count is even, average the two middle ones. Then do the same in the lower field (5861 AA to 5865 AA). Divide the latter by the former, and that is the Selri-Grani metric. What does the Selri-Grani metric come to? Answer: 0.92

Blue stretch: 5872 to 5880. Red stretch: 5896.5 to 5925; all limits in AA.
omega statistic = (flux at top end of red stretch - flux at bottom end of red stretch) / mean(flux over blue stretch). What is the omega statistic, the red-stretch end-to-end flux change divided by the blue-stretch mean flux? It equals 0.15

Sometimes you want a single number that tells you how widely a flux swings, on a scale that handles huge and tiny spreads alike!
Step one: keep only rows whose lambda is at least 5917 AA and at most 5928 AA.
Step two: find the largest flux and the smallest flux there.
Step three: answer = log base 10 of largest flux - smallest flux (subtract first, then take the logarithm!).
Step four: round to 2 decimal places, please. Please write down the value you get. 0.87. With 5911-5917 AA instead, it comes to 0.85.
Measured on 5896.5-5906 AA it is 1.05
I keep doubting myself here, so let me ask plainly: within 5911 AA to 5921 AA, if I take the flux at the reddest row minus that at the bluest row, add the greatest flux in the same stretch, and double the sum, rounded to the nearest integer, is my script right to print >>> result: 147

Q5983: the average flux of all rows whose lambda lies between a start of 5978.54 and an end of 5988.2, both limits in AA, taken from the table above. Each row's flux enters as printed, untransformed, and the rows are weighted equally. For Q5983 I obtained 74.7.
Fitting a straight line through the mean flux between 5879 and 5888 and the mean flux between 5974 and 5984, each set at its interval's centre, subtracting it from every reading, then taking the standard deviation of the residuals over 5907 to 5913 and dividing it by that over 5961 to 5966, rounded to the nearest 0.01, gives 1.10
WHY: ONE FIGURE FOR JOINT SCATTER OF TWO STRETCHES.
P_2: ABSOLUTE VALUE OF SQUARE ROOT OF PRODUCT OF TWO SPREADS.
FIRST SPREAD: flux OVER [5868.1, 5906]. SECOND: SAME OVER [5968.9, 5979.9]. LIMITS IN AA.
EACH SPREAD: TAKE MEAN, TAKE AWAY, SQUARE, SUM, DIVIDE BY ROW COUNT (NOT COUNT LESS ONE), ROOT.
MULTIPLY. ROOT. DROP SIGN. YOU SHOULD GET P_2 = 3.5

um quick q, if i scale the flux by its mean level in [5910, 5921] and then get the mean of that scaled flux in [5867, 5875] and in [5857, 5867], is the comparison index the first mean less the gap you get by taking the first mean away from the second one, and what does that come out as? 1.11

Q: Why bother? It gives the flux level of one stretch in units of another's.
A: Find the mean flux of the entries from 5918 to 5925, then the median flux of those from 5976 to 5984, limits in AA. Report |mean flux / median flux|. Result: 0.99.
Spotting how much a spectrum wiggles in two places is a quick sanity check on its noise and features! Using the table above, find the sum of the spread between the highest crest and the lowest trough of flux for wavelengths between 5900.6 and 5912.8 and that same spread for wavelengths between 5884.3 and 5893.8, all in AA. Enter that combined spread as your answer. 9.5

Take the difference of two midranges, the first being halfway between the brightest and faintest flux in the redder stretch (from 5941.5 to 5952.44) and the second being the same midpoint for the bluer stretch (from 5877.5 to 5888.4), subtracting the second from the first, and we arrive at 3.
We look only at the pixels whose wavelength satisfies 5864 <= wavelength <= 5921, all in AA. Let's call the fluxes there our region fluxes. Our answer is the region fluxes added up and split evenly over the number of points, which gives 72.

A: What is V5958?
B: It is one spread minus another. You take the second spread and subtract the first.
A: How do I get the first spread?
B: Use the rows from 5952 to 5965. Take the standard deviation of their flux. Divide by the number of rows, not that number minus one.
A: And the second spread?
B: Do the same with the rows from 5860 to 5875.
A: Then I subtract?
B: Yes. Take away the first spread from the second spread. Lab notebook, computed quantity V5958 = -2.0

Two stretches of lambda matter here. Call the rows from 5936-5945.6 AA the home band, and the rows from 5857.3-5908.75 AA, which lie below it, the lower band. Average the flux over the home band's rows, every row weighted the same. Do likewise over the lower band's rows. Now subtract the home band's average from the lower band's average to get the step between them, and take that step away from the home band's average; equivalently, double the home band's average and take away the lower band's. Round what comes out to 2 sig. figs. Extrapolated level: 82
